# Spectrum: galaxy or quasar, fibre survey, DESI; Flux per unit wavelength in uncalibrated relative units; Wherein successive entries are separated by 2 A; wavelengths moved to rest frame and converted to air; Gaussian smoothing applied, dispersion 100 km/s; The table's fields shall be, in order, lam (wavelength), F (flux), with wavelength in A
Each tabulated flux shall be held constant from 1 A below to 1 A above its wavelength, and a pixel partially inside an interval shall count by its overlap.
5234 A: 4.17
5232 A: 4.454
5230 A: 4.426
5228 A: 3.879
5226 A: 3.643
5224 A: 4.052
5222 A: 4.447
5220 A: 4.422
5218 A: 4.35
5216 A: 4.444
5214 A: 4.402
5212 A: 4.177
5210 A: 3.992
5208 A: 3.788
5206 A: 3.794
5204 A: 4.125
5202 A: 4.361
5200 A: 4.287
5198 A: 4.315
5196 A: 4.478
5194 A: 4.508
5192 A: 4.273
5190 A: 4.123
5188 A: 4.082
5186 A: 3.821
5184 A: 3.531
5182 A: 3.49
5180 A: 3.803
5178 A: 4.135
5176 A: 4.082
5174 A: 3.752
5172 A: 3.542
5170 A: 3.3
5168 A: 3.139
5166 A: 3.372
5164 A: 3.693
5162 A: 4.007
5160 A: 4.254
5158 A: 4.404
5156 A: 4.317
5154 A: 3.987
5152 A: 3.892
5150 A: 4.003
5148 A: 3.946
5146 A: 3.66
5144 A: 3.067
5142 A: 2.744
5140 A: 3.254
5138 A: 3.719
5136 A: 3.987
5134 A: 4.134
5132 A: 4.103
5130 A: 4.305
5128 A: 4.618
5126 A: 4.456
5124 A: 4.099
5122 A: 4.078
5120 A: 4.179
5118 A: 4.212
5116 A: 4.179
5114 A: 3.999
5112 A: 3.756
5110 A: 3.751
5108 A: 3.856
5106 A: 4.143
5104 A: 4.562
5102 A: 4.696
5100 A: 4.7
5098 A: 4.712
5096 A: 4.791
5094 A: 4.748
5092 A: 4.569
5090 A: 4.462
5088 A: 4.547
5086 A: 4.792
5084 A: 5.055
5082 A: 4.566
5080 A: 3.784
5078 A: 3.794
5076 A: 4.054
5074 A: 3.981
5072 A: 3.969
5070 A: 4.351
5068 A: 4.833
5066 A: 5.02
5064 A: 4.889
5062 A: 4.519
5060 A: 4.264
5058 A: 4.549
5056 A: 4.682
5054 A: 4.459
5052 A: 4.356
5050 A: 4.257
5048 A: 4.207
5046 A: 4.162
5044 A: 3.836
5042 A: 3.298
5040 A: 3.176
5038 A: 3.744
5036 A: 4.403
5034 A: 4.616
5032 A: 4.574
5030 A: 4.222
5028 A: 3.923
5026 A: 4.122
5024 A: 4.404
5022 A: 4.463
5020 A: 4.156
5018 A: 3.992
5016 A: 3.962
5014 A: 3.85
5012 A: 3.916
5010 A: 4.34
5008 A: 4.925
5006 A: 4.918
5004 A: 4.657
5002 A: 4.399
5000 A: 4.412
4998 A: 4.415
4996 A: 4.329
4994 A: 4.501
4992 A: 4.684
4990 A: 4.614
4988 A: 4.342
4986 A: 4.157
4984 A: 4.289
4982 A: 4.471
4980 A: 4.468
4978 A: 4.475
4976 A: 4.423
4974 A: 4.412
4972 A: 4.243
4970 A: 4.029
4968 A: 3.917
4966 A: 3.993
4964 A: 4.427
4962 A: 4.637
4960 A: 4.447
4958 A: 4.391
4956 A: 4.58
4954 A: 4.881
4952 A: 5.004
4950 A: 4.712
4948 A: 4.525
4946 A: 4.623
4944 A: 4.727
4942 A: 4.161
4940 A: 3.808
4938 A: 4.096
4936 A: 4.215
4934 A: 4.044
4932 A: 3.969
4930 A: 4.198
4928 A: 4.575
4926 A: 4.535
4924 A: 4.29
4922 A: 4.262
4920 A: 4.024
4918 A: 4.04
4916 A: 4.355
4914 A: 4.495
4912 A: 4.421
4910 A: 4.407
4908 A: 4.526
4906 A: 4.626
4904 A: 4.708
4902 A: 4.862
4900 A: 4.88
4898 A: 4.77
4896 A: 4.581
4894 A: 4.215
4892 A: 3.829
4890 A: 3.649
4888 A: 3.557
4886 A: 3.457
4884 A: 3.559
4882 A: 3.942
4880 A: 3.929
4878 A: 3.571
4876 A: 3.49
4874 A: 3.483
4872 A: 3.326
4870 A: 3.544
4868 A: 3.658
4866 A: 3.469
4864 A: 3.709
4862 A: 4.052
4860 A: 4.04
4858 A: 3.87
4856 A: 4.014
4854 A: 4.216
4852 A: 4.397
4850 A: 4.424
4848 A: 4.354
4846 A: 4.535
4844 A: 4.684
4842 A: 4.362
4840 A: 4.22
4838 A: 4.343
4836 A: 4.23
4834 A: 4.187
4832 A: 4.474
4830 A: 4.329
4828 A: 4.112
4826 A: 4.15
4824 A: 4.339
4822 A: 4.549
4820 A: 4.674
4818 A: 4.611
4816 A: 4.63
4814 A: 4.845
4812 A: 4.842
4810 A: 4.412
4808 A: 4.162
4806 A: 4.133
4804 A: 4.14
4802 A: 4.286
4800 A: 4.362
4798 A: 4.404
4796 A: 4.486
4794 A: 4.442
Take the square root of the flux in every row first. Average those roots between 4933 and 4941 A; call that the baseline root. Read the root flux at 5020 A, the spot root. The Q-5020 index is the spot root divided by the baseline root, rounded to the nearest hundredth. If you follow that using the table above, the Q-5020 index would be 1.01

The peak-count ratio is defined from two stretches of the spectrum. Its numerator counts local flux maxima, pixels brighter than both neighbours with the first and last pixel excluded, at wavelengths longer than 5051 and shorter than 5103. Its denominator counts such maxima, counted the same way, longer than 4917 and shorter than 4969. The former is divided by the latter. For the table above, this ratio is 1.00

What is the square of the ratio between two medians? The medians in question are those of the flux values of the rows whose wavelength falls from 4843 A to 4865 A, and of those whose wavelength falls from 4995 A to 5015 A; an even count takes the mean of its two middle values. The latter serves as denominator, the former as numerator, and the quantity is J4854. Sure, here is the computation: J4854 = 0.92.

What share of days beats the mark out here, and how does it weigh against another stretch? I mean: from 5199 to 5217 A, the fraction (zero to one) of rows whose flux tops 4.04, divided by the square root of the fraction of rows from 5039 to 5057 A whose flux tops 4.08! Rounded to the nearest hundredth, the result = 0.82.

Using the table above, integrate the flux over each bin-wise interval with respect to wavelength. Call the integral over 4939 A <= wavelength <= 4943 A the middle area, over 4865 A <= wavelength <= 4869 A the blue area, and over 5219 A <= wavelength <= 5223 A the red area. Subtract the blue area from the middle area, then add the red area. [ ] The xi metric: 19.4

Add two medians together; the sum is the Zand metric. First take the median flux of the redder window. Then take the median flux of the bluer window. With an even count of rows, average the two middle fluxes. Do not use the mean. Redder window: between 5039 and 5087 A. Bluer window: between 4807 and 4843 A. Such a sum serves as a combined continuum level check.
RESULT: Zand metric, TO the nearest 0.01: 8.66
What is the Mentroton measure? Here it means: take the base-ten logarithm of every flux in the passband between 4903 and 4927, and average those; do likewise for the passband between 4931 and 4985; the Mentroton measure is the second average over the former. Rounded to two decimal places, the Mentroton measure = 1.00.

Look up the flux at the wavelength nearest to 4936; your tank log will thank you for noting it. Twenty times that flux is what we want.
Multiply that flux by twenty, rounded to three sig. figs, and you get 84.3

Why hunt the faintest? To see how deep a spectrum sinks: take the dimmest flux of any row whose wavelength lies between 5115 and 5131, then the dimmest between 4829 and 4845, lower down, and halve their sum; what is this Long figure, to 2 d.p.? 4.13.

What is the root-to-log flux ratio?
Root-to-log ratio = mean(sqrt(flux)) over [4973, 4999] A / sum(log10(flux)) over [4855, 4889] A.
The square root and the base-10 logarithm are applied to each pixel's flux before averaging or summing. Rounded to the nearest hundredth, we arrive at 0.22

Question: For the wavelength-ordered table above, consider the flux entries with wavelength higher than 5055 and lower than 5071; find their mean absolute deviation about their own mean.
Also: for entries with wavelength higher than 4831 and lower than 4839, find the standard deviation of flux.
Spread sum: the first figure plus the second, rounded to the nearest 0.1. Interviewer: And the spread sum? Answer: 0.3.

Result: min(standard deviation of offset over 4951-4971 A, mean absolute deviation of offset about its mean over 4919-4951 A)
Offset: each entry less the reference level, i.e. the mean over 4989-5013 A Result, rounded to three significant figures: 0.239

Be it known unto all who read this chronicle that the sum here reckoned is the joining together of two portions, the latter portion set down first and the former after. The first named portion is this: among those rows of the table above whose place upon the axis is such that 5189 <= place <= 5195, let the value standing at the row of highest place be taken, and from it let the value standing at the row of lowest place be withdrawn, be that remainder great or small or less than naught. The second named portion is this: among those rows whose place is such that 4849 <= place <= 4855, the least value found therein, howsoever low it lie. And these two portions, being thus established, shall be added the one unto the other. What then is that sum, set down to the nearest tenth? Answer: 4.6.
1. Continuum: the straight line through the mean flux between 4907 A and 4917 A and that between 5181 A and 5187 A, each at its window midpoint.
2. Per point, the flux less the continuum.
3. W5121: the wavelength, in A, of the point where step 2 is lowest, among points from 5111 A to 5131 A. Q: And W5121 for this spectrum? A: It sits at 5112 A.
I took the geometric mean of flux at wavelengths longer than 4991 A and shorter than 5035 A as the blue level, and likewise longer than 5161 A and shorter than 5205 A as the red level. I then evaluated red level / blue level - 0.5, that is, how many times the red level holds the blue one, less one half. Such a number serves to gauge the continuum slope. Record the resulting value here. 0.40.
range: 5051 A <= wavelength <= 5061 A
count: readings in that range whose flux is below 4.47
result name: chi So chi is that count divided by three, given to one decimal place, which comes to 1.0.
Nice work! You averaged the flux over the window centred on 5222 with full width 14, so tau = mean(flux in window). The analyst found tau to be 4.18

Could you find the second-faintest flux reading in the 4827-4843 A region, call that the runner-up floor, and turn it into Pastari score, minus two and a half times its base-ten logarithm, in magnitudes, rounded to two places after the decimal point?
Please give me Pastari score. -1.55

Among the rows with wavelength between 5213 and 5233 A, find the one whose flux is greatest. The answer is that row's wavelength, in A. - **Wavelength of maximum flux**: 5232 A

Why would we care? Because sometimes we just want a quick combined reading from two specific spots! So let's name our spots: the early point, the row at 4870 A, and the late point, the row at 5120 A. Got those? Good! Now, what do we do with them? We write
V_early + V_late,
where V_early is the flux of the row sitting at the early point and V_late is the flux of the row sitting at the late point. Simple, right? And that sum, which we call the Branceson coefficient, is 7.7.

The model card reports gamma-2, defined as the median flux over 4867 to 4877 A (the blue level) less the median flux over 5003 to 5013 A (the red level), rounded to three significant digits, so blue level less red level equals -1.17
